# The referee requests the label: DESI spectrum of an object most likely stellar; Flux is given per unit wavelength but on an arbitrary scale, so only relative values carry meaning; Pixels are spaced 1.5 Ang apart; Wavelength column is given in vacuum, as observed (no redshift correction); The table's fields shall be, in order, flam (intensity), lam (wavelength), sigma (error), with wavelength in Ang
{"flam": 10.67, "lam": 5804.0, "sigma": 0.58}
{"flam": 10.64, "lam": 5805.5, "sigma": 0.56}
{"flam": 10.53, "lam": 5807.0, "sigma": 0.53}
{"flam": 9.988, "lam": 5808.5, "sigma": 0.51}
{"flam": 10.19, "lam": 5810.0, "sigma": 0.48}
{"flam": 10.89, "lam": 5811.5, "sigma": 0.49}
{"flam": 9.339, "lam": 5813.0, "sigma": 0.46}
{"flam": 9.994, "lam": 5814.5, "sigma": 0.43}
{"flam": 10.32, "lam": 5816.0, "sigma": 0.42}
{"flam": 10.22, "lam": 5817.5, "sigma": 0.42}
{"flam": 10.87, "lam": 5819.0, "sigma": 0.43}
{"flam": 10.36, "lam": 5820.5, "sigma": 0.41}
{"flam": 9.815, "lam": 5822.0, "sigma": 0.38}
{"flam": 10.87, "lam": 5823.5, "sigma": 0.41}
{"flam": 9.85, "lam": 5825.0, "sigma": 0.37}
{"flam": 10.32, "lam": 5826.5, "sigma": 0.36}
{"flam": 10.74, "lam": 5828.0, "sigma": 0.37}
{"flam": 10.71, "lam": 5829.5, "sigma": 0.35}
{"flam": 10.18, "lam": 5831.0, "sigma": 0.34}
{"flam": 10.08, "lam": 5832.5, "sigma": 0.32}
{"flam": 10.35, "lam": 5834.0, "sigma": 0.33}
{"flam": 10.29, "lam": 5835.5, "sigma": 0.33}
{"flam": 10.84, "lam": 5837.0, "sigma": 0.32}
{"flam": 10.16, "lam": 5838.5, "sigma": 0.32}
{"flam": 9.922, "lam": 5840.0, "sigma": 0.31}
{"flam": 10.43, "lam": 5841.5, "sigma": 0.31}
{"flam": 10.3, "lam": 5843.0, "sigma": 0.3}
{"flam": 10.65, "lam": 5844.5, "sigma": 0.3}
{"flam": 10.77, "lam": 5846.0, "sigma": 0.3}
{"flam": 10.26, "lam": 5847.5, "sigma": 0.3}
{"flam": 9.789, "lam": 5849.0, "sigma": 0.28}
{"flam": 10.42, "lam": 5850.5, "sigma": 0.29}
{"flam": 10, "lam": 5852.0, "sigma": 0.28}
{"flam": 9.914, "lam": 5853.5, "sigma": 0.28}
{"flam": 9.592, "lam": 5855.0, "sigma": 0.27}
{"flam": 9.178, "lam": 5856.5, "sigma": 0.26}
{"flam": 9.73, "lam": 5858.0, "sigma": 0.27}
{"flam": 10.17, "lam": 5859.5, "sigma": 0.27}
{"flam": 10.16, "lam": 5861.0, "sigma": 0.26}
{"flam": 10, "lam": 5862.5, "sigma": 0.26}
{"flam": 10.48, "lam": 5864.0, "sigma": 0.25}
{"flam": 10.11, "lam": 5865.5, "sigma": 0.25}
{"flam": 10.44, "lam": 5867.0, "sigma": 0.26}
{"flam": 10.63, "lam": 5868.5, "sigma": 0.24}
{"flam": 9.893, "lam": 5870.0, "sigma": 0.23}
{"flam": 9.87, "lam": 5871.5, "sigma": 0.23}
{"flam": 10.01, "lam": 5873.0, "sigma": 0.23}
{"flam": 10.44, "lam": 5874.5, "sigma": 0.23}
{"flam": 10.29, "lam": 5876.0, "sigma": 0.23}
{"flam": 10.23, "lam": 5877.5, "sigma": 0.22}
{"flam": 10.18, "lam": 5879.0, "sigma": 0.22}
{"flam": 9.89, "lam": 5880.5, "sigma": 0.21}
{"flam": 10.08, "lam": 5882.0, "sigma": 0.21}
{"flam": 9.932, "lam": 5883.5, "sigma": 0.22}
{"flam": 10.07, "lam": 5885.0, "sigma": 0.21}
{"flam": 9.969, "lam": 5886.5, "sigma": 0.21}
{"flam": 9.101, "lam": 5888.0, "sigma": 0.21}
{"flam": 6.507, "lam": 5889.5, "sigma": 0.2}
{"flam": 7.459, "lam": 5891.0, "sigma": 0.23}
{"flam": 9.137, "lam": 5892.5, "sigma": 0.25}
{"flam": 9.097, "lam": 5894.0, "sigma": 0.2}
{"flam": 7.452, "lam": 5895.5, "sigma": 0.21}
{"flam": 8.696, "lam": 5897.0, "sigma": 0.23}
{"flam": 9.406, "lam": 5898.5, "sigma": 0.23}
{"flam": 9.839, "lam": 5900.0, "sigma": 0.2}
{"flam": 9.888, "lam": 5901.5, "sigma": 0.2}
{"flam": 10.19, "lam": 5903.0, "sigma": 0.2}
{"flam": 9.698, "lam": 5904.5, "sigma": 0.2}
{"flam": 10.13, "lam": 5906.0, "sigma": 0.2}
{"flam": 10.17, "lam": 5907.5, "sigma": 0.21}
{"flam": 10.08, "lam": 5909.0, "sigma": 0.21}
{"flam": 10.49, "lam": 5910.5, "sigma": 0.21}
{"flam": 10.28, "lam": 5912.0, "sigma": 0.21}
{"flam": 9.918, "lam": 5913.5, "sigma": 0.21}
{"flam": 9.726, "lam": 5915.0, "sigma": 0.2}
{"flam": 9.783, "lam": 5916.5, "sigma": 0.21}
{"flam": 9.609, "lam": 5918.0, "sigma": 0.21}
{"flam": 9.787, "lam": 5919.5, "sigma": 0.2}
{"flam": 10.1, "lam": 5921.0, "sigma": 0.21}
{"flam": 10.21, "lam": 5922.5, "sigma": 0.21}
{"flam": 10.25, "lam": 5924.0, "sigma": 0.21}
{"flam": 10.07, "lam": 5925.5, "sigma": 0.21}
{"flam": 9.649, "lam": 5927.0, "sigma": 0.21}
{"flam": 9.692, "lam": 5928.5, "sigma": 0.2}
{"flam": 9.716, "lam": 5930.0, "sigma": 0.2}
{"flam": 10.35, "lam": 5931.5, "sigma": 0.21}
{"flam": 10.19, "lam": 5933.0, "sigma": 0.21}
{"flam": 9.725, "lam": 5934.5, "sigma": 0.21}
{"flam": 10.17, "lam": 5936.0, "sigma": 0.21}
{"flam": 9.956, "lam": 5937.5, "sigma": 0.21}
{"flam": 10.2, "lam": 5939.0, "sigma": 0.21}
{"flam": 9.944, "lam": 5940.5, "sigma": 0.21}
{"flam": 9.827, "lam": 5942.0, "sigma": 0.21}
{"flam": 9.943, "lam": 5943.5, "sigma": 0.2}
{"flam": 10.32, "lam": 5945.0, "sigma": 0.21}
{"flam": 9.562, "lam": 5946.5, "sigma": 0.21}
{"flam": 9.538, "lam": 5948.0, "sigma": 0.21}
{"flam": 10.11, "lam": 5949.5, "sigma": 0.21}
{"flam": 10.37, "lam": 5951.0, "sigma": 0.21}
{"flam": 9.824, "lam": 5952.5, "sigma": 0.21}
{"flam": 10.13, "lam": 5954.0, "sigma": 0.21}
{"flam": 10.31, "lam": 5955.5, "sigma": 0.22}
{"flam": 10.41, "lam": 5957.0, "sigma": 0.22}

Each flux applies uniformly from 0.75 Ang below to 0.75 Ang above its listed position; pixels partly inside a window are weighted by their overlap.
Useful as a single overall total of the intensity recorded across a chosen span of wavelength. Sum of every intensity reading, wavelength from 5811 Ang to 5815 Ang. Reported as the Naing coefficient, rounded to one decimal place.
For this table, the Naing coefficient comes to 30.2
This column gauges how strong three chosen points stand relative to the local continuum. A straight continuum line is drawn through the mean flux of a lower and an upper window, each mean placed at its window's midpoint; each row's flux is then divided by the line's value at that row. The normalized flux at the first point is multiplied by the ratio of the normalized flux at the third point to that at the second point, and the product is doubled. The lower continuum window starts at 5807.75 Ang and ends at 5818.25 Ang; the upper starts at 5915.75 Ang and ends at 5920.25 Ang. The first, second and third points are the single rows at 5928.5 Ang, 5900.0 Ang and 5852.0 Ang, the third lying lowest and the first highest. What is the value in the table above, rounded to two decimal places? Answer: 2.00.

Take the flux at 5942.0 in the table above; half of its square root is 1.57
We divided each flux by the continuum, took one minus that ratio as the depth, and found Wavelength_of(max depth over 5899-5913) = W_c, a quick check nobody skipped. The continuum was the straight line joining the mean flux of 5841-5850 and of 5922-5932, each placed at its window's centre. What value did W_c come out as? 5904.5 Ang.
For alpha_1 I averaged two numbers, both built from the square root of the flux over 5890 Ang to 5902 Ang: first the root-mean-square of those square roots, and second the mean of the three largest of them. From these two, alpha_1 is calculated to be 3.05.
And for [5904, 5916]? 3.19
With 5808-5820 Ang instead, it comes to 3.23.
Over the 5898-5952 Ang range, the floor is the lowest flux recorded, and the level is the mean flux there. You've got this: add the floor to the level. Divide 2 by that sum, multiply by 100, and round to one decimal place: 10.3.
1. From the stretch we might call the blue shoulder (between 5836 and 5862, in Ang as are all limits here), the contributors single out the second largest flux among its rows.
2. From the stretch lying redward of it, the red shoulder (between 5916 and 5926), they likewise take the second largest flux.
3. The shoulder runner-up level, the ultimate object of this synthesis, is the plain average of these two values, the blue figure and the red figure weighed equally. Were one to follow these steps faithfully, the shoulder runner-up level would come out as 10.5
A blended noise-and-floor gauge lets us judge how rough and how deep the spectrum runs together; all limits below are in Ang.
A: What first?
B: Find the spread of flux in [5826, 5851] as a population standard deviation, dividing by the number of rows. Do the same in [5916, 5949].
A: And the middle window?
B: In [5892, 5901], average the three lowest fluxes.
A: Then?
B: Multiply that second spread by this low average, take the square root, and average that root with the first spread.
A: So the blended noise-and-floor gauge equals 0.88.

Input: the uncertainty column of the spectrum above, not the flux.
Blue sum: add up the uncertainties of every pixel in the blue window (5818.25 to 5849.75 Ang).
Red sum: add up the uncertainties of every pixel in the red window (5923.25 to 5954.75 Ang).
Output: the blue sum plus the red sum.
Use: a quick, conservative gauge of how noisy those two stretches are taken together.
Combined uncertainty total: 11.5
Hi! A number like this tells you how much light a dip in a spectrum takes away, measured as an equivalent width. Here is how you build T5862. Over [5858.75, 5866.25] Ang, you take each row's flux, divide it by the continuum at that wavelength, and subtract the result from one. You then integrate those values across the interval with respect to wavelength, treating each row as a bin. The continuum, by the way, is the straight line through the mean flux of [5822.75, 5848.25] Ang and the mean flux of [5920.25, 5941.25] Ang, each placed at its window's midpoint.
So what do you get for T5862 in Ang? 0.08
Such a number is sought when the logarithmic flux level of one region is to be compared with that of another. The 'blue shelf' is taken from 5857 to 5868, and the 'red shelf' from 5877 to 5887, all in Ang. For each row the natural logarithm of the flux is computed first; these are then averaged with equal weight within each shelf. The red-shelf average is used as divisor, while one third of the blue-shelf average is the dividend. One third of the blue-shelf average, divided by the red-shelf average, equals 0.335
